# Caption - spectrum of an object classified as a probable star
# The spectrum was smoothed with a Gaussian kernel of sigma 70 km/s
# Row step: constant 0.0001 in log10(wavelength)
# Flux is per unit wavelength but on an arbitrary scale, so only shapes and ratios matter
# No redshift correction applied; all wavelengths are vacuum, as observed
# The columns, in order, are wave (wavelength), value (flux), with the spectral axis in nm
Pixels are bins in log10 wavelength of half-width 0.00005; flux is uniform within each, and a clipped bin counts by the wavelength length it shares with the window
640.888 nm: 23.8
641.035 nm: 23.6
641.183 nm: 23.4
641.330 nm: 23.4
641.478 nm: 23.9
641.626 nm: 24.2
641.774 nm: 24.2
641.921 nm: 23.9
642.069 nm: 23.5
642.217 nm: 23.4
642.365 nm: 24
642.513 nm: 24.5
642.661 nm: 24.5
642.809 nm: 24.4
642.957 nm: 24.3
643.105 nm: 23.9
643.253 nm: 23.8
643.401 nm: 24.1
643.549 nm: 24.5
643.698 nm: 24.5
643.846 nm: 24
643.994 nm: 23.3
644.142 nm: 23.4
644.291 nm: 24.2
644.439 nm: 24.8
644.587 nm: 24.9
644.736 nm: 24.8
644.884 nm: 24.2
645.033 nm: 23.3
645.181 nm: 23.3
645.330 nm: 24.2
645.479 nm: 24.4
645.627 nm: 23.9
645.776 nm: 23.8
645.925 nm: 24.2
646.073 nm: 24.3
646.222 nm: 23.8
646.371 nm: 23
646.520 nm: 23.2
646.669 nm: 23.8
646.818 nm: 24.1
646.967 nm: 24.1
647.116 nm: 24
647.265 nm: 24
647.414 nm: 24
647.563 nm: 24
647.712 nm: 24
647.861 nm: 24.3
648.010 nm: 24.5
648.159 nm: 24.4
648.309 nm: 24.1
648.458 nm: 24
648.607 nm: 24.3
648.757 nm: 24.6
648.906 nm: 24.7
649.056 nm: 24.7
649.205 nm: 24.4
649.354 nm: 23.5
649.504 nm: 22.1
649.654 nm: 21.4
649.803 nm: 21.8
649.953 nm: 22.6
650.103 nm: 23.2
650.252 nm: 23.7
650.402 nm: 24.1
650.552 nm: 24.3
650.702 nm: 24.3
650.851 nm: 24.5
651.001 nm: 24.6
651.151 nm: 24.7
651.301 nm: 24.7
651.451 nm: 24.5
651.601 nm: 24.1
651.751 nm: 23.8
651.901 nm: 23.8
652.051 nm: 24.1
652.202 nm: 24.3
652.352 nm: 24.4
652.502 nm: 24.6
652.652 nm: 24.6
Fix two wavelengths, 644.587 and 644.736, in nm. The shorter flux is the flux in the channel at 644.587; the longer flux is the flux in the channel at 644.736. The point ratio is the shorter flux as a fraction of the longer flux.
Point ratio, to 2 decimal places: 1.00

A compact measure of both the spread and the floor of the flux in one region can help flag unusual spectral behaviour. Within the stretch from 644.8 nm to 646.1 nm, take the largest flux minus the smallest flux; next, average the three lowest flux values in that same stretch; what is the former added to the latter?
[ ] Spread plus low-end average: 24.6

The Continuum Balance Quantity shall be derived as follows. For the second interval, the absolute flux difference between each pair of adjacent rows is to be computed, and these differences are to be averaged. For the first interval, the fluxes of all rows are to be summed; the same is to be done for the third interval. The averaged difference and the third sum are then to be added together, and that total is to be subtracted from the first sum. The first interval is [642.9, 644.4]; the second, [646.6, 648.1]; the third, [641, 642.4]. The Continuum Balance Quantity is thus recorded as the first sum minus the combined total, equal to 2.4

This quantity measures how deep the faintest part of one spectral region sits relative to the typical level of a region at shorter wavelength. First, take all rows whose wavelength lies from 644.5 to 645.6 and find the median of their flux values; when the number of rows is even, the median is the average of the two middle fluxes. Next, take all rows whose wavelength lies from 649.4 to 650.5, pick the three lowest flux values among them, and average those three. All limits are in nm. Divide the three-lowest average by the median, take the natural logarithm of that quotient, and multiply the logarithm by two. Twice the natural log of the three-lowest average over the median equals -0.21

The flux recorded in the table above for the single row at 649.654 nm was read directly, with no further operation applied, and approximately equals 21.4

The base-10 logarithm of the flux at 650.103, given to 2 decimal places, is 1.37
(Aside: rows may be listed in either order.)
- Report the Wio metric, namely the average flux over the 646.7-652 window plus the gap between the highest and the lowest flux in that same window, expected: 27.2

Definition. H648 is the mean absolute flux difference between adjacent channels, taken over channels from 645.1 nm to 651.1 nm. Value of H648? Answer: 0.33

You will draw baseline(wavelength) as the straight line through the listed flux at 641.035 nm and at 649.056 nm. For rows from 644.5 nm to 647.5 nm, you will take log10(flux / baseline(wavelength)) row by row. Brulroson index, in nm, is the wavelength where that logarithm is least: 646.371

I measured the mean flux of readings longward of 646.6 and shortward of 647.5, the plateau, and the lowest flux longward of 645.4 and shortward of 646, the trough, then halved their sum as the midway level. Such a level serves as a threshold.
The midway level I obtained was 23.9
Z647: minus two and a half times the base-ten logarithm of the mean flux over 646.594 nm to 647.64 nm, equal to -3.45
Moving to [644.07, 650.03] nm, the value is -3.44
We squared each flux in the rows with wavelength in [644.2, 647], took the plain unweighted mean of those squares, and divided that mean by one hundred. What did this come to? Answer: 5.77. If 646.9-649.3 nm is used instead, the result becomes 5.88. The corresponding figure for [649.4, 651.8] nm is 5.60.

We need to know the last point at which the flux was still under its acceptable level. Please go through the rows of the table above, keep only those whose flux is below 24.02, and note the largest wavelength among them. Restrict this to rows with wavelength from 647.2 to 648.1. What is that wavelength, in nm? 647.712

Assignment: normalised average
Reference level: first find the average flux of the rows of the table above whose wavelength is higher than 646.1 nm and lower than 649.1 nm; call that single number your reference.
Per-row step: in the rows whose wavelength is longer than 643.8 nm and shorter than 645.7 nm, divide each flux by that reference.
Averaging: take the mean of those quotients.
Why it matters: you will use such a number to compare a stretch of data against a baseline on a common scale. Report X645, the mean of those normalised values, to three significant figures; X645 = 1.00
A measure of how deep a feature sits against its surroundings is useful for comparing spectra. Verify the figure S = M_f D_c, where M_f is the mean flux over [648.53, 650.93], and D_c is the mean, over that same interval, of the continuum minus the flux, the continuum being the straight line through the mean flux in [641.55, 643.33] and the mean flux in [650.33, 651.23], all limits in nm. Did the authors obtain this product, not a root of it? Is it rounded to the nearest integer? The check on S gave 17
